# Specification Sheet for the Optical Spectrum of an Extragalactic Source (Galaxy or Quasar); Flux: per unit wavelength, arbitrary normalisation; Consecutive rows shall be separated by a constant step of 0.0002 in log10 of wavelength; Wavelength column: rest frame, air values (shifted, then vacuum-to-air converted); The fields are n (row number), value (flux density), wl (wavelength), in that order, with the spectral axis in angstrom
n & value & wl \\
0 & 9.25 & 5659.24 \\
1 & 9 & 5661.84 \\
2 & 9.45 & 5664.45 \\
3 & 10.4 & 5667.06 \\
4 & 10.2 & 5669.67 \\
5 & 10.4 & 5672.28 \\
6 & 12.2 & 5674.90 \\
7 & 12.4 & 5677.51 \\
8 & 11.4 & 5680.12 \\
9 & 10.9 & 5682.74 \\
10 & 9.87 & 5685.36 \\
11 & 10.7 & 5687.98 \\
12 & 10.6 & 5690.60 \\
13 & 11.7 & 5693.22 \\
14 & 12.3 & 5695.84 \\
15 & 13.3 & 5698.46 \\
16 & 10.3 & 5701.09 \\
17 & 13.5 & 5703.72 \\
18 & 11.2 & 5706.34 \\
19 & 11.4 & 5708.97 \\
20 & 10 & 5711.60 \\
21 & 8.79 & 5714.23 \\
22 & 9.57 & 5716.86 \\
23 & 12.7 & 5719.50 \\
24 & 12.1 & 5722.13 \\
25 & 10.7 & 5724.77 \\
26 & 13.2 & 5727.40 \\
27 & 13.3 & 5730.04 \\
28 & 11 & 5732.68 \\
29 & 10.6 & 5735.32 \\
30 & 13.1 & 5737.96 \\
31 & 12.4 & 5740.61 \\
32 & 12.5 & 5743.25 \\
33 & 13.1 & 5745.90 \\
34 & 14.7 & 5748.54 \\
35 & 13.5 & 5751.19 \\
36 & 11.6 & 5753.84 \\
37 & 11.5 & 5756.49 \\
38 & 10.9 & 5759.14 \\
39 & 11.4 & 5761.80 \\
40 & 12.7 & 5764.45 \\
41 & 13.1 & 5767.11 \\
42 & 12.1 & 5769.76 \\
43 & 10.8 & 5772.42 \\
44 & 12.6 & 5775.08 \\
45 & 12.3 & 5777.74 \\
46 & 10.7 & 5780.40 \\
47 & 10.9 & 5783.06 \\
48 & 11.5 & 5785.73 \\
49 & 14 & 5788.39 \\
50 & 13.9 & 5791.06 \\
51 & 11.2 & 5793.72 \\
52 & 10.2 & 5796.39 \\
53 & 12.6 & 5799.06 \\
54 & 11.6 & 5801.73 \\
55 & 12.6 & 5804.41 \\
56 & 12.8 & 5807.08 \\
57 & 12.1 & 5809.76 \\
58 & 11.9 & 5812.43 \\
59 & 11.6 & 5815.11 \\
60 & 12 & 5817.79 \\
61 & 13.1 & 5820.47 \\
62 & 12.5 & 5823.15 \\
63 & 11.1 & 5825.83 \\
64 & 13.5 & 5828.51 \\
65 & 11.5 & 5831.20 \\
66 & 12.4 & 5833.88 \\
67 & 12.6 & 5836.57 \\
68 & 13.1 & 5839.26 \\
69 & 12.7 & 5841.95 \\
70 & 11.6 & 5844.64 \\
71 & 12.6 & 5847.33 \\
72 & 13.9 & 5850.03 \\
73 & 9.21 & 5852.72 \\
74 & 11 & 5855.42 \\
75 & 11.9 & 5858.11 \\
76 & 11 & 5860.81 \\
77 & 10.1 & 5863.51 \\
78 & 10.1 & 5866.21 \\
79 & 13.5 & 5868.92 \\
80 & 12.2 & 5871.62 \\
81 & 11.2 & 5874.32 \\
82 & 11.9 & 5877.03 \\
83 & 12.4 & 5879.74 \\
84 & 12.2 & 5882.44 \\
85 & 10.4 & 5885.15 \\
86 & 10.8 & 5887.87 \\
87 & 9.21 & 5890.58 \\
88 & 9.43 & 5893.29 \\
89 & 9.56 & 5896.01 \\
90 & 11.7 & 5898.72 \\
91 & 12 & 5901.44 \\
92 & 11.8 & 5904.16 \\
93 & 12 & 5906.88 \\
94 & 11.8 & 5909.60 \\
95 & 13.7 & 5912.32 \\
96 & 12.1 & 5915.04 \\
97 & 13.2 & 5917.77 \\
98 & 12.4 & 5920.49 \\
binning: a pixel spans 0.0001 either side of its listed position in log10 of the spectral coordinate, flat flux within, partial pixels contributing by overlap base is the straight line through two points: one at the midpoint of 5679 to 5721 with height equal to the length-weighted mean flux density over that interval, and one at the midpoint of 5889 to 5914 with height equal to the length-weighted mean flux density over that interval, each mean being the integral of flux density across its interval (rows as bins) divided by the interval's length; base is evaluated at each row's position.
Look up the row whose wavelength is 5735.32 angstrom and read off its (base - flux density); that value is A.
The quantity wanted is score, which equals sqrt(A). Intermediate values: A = 0.56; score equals 0.75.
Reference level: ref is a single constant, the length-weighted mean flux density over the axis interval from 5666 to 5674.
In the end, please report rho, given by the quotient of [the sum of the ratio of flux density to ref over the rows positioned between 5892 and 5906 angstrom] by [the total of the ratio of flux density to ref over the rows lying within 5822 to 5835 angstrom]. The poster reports 0.89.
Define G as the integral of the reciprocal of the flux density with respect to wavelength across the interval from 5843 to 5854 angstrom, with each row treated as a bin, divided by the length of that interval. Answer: 0.086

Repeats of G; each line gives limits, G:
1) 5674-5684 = 0.086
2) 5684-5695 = 0.093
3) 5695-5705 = 0.082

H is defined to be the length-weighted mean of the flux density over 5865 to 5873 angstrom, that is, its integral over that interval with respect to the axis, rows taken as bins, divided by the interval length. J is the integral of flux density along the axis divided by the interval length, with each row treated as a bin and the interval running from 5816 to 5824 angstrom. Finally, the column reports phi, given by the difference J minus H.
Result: 0.52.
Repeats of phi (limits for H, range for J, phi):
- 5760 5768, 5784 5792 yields 0.72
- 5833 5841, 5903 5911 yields -0.83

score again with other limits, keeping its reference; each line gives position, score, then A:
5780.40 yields 0.70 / 0.49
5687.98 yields 0.66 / 0.43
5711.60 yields 1.07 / 1.15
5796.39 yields 1.00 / 1.00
